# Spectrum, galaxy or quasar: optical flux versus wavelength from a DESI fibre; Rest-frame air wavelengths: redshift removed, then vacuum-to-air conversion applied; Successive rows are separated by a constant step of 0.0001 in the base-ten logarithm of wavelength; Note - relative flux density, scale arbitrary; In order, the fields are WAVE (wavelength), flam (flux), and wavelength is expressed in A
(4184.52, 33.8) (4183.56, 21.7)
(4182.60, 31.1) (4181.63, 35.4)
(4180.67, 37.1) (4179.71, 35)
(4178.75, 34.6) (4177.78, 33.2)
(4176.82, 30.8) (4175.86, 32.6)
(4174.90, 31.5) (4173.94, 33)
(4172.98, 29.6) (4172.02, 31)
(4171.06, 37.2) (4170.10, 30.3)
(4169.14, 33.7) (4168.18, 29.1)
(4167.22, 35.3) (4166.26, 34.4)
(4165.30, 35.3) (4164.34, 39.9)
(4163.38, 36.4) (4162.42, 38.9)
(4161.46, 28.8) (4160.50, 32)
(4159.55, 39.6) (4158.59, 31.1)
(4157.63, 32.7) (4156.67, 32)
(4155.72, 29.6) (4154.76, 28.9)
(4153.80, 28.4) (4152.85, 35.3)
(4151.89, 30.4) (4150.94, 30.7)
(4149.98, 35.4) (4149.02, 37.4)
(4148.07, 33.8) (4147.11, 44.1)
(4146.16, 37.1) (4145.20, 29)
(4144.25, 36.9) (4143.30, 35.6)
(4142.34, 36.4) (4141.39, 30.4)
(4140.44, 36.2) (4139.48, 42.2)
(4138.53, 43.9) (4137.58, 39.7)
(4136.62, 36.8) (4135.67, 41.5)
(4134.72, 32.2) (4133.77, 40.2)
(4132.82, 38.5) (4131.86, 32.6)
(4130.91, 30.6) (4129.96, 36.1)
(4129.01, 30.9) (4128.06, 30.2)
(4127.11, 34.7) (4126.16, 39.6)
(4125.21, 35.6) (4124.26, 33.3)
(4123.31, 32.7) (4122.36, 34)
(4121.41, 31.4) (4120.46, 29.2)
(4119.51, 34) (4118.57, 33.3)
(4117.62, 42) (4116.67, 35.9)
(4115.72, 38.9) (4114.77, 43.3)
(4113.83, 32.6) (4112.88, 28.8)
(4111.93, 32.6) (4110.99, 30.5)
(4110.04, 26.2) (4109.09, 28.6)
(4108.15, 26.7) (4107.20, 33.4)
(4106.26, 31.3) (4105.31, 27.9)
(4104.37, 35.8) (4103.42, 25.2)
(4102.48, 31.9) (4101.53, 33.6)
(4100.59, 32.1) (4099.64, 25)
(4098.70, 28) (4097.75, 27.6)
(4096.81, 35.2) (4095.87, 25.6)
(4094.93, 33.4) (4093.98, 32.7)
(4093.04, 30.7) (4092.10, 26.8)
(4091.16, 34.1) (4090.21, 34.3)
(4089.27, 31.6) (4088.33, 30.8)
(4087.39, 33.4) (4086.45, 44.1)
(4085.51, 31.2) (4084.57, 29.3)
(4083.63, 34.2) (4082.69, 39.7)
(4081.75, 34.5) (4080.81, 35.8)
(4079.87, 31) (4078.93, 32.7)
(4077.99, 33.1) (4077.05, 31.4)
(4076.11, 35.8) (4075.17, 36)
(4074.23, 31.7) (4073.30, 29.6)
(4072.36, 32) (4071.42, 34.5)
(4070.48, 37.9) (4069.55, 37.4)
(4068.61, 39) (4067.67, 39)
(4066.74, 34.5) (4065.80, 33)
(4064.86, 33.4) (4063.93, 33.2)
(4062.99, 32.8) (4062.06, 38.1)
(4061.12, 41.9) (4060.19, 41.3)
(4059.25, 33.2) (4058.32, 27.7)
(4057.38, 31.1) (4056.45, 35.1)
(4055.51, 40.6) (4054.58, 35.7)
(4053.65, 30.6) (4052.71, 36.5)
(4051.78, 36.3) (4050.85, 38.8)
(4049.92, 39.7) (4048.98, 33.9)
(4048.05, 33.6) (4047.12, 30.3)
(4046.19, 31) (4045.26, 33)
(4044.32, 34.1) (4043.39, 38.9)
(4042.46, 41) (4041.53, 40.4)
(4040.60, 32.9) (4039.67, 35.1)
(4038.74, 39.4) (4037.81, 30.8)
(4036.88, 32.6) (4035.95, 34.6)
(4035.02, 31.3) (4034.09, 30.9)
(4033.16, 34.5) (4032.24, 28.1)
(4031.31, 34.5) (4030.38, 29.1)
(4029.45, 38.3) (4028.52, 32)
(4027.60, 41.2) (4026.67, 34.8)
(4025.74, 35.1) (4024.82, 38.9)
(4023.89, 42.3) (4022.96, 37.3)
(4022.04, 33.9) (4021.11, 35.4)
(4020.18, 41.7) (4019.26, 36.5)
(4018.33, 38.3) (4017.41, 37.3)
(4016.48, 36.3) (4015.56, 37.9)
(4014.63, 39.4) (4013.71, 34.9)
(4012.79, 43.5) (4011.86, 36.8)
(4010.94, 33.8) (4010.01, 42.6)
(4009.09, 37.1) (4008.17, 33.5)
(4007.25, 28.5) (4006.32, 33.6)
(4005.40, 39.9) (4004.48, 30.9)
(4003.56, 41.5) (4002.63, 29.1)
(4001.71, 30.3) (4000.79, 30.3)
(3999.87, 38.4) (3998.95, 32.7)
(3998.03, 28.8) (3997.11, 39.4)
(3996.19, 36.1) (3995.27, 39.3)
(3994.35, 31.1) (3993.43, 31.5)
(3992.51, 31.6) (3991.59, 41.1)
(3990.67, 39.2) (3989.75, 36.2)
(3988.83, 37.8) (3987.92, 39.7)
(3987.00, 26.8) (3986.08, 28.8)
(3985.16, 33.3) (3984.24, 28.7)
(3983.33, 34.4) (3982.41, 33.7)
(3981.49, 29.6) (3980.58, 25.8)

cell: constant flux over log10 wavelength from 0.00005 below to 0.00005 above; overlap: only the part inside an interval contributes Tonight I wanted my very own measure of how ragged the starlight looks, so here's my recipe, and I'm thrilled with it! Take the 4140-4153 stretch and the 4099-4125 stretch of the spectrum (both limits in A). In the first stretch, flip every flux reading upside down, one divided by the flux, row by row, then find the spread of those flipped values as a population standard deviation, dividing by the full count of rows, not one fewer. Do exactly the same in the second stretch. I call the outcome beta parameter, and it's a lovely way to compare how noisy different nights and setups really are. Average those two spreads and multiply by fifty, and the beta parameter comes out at 0.182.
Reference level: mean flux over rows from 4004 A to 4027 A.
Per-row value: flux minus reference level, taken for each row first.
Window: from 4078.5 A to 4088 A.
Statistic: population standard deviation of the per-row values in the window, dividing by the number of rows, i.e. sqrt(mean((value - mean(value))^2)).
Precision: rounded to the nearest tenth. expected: 4.2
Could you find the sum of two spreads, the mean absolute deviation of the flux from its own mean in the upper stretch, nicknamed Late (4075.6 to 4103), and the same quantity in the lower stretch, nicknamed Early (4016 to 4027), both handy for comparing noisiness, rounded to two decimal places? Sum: 4.79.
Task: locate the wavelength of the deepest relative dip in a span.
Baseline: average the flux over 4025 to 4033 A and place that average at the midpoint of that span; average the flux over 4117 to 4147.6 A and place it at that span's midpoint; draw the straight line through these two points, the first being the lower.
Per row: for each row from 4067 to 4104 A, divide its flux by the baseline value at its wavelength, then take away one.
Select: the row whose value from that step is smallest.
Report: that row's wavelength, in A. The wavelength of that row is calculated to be 4099.64 A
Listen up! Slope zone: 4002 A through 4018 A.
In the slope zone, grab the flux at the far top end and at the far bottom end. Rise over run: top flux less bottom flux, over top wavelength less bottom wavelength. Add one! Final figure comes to 1.6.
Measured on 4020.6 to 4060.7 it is 1.2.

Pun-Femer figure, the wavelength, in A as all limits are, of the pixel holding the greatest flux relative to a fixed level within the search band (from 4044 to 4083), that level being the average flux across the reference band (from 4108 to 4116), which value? 4061.12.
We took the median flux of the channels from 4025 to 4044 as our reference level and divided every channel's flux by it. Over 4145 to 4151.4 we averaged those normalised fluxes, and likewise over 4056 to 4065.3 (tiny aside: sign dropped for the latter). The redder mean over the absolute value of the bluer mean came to 1.02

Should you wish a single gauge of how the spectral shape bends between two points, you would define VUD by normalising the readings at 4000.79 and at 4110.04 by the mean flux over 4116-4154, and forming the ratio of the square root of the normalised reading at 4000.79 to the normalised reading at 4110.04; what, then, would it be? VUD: 1.25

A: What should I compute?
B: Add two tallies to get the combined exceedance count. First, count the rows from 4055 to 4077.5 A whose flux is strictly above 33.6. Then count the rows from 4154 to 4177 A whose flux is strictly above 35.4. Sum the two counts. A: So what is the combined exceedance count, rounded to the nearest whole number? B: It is 18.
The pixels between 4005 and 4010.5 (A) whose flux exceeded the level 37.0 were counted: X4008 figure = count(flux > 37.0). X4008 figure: 3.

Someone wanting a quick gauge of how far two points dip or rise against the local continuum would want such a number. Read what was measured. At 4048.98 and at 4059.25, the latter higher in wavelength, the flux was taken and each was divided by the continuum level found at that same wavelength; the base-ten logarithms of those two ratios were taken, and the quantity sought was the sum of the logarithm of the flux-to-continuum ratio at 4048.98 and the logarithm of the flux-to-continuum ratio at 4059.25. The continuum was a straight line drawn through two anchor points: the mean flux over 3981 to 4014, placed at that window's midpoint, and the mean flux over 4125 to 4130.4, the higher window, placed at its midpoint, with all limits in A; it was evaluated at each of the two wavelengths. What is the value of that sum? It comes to -0.025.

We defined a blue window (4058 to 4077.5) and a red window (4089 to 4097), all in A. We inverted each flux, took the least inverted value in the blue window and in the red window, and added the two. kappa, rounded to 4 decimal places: 0.0523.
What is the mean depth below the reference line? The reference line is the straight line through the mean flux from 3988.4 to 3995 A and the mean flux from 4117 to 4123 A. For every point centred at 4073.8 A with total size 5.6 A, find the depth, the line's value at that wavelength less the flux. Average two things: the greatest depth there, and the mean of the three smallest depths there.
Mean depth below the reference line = 2.0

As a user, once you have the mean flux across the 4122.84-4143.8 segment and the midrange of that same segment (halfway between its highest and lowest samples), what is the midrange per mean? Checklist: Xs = 1.032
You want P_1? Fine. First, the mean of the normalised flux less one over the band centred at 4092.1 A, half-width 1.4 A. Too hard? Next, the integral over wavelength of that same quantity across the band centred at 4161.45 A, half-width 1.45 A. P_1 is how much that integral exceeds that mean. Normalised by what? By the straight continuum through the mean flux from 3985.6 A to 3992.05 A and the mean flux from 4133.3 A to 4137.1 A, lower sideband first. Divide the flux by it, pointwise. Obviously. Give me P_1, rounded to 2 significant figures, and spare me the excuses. -0.19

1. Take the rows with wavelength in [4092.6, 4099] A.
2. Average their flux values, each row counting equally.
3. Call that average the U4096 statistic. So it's 30.5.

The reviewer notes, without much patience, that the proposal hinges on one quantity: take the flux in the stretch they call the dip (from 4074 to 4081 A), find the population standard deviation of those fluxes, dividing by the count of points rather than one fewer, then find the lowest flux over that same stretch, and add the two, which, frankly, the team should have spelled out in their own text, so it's 33.0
